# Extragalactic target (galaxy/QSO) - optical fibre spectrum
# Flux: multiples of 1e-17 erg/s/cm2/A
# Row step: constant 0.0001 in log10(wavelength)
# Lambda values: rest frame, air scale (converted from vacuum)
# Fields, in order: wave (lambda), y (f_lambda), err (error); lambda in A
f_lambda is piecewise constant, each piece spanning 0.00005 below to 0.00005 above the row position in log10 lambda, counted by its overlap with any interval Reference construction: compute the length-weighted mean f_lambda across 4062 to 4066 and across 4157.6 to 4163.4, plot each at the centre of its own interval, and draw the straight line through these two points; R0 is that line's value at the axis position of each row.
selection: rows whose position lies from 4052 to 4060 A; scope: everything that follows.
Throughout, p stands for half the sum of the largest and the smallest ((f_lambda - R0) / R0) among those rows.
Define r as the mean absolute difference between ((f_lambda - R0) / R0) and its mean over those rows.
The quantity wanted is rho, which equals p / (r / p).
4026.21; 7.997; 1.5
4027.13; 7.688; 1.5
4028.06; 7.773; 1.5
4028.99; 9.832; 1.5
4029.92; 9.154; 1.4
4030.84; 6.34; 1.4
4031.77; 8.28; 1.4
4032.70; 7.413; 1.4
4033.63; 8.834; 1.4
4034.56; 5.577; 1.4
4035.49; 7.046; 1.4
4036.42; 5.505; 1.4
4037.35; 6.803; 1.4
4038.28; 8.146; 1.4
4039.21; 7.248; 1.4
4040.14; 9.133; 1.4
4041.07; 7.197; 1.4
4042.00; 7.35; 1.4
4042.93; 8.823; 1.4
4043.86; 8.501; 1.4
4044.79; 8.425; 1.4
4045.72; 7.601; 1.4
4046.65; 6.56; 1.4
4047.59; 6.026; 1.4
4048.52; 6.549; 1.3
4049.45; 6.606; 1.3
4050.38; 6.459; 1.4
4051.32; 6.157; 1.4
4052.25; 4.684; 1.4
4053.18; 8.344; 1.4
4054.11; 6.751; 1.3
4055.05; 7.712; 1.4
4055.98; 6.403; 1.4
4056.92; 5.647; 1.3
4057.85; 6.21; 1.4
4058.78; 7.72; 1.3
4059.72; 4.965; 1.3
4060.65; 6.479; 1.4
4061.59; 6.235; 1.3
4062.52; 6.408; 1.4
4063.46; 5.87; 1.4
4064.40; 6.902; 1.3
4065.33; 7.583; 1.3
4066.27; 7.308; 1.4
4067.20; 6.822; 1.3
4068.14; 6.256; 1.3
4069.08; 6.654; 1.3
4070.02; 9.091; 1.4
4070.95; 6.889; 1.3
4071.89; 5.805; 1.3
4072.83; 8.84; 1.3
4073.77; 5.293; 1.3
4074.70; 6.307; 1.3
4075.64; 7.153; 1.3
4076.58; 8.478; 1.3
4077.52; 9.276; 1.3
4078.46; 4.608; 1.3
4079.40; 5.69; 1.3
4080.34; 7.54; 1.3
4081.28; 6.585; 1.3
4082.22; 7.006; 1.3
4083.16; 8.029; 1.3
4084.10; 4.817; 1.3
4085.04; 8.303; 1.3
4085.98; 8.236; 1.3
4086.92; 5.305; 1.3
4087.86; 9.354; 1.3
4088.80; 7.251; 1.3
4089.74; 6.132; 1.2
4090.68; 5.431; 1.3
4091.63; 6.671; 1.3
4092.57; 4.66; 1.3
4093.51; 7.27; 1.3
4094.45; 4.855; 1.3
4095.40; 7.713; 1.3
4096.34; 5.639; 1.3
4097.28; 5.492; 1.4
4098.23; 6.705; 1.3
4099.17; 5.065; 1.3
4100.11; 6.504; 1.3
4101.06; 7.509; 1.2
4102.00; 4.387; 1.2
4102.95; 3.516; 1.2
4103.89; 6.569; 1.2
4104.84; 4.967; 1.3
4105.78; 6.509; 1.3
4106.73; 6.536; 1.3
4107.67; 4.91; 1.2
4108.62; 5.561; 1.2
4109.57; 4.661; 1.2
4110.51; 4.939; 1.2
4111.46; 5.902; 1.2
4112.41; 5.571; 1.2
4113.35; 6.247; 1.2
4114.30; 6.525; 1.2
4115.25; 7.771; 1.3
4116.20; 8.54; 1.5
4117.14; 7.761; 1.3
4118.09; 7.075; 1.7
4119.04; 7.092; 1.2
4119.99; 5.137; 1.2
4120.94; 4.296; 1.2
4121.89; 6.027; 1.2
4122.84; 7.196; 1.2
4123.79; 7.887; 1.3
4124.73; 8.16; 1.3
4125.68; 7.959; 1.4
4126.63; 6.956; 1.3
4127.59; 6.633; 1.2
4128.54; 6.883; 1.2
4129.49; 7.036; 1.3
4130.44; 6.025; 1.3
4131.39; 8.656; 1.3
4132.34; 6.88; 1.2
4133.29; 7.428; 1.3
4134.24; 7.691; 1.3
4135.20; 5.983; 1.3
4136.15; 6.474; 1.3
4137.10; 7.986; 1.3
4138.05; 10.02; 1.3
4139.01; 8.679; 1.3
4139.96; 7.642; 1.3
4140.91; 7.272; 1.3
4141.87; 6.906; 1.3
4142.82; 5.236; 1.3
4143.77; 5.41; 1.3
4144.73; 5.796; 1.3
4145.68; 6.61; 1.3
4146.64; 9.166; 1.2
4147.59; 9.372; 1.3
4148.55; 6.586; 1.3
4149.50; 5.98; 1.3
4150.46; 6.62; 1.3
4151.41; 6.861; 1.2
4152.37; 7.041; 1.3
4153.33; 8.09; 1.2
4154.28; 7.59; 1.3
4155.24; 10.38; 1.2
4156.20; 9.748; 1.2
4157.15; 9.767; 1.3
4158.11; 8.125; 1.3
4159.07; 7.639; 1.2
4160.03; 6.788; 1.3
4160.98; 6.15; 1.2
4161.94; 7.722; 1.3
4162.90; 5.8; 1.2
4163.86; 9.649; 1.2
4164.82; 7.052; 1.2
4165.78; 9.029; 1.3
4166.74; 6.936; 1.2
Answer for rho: 0.004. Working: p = -0.024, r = 0.15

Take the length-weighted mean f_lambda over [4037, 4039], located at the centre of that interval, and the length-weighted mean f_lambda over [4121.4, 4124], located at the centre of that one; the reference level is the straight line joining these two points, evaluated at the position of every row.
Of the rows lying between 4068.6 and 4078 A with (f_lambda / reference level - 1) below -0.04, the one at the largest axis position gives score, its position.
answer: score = 4074.70 A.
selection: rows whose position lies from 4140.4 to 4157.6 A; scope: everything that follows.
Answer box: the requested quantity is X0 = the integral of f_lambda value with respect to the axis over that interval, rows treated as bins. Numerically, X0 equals 128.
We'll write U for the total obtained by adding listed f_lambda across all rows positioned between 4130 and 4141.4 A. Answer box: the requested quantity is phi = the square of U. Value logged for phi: 8233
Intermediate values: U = 91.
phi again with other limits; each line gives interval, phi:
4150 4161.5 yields 8987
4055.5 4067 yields 6042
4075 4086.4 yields 7348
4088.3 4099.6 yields 5312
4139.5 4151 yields 6822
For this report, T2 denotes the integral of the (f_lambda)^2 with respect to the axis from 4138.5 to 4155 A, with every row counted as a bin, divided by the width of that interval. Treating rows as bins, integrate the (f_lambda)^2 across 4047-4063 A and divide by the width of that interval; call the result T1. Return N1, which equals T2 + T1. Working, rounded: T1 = 42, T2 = 53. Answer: 95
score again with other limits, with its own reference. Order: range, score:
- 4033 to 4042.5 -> 4037.35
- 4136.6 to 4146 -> 4144.73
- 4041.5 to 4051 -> 4050.38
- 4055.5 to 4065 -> 4064.40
